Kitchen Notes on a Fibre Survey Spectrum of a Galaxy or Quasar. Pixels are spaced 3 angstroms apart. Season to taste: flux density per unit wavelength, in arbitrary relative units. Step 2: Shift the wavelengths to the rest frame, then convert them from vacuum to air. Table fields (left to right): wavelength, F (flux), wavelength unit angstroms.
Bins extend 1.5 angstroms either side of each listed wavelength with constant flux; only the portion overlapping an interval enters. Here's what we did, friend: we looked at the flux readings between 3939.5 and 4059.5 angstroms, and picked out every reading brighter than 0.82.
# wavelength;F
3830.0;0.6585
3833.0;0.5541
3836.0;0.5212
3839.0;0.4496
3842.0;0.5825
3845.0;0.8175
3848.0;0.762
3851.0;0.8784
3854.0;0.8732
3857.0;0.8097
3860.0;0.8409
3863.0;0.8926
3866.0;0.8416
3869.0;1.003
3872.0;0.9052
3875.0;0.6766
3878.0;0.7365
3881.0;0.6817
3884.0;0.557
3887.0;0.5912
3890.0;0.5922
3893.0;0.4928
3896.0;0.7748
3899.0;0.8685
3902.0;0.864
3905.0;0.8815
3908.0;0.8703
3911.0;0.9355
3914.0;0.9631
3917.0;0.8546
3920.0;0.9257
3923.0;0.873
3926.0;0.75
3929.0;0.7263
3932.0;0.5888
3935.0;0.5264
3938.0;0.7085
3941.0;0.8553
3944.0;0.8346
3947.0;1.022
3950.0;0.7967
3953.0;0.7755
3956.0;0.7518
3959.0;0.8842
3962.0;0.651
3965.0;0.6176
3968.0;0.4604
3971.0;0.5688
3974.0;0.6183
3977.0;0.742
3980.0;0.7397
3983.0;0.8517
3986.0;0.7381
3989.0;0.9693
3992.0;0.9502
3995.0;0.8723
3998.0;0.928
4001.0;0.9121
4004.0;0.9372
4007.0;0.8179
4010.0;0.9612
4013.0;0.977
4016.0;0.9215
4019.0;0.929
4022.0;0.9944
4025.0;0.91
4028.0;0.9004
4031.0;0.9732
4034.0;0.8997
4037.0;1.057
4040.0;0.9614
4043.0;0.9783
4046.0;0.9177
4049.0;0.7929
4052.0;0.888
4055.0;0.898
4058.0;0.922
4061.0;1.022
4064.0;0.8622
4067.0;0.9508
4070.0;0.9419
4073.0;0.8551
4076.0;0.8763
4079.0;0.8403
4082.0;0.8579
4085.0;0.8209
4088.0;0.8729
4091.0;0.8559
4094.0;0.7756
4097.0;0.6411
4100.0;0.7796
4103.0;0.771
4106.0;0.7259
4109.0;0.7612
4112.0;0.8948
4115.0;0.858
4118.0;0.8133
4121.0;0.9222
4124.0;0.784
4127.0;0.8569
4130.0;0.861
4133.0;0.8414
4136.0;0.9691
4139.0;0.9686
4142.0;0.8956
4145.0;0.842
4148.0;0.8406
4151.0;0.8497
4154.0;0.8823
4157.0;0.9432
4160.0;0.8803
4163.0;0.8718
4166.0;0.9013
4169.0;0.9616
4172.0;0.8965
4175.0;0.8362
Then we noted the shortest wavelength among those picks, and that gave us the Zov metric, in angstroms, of 3941.0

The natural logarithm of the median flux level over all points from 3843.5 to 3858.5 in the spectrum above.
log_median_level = -0.202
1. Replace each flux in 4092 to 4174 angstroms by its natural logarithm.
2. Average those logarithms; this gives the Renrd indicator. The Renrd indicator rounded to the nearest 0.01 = -0.17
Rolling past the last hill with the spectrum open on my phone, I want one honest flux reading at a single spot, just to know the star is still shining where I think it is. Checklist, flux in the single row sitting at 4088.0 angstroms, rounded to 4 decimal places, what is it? 0.8729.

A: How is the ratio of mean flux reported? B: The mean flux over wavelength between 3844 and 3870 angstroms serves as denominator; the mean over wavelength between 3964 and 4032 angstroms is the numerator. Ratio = 0.98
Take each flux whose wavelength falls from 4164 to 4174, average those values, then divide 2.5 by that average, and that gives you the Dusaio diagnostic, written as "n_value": 2.7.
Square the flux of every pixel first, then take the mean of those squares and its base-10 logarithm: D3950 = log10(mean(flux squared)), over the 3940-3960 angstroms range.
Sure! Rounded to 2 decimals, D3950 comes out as -0.14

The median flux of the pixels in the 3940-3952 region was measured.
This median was 0.84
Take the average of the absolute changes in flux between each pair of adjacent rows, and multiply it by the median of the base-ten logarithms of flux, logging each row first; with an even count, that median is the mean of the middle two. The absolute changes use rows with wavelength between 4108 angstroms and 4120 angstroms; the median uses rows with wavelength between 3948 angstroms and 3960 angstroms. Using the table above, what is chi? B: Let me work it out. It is -0.0075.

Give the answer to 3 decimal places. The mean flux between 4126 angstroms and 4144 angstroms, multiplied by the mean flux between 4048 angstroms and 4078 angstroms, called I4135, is 0.810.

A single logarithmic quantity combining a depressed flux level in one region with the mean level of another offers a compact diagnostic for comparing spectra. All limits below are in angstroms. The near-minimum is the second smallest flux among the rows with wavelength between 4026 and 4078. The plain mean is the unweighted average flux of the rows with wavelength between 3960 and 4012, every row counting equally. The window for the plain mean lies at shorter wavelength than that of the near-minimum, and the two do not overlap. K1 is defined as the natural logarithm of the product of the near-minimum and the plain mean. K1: -0.40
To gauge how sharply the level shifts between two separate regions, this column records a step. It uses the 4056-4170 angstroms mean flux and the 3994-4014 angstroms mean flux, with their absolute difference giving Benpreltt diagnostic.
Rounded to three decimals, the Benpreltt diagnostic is 0.053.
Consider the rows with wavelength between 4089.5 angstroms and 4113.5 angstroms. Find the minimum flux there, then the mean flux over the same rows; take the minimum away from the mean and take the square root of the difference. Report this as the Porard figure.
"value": 0.37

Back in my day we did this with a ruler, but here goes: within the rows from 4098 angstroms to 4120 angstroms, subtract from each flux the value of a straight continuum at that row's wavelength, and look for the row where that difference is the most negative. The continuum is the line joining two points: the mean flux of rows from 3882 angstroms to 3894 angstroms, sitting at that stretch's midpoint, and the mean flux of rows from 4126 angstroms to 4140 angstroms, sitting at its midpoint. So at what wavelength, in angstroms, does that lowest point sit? 4106.0 angstroms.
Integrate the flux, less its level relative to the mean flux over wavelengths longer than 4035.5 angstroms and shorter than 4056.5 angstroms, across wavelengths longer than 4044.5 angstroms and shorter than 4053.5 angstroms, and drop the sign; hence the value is 0.55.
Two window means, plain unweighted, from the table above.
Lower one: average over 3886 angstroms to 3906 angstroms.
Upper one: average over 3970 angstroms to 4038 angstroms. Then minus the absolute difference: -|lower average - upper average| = -0.15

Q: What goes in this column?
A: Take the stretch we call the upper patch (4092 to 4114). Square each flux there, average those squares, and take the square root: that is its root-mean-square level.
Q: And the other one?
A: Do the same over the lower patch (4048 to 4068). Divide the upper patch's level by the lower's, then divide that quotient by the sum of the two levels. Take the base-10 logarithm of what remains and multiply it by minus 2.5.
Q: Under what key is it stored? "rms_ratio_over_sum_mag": 0.74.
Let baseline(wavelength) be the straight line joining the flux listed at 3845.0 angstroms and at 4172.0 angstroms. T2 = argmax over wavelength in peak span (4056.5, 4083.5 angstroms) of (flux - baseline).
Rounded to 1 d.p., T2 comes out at 4061.0 angstroms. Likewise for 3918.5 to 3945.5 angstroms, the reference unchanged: 3920.0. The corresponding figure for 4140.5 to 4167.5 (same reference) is 4157.0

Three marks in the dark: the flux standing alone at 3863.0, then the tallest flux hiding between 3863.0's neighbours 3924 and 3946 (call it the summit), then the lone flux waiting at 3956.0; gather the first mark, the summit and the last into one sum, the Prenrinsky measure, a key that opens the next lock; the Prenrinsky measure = 2.5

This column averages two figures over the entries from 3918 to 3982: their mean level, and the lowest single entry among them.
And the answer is 0.60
